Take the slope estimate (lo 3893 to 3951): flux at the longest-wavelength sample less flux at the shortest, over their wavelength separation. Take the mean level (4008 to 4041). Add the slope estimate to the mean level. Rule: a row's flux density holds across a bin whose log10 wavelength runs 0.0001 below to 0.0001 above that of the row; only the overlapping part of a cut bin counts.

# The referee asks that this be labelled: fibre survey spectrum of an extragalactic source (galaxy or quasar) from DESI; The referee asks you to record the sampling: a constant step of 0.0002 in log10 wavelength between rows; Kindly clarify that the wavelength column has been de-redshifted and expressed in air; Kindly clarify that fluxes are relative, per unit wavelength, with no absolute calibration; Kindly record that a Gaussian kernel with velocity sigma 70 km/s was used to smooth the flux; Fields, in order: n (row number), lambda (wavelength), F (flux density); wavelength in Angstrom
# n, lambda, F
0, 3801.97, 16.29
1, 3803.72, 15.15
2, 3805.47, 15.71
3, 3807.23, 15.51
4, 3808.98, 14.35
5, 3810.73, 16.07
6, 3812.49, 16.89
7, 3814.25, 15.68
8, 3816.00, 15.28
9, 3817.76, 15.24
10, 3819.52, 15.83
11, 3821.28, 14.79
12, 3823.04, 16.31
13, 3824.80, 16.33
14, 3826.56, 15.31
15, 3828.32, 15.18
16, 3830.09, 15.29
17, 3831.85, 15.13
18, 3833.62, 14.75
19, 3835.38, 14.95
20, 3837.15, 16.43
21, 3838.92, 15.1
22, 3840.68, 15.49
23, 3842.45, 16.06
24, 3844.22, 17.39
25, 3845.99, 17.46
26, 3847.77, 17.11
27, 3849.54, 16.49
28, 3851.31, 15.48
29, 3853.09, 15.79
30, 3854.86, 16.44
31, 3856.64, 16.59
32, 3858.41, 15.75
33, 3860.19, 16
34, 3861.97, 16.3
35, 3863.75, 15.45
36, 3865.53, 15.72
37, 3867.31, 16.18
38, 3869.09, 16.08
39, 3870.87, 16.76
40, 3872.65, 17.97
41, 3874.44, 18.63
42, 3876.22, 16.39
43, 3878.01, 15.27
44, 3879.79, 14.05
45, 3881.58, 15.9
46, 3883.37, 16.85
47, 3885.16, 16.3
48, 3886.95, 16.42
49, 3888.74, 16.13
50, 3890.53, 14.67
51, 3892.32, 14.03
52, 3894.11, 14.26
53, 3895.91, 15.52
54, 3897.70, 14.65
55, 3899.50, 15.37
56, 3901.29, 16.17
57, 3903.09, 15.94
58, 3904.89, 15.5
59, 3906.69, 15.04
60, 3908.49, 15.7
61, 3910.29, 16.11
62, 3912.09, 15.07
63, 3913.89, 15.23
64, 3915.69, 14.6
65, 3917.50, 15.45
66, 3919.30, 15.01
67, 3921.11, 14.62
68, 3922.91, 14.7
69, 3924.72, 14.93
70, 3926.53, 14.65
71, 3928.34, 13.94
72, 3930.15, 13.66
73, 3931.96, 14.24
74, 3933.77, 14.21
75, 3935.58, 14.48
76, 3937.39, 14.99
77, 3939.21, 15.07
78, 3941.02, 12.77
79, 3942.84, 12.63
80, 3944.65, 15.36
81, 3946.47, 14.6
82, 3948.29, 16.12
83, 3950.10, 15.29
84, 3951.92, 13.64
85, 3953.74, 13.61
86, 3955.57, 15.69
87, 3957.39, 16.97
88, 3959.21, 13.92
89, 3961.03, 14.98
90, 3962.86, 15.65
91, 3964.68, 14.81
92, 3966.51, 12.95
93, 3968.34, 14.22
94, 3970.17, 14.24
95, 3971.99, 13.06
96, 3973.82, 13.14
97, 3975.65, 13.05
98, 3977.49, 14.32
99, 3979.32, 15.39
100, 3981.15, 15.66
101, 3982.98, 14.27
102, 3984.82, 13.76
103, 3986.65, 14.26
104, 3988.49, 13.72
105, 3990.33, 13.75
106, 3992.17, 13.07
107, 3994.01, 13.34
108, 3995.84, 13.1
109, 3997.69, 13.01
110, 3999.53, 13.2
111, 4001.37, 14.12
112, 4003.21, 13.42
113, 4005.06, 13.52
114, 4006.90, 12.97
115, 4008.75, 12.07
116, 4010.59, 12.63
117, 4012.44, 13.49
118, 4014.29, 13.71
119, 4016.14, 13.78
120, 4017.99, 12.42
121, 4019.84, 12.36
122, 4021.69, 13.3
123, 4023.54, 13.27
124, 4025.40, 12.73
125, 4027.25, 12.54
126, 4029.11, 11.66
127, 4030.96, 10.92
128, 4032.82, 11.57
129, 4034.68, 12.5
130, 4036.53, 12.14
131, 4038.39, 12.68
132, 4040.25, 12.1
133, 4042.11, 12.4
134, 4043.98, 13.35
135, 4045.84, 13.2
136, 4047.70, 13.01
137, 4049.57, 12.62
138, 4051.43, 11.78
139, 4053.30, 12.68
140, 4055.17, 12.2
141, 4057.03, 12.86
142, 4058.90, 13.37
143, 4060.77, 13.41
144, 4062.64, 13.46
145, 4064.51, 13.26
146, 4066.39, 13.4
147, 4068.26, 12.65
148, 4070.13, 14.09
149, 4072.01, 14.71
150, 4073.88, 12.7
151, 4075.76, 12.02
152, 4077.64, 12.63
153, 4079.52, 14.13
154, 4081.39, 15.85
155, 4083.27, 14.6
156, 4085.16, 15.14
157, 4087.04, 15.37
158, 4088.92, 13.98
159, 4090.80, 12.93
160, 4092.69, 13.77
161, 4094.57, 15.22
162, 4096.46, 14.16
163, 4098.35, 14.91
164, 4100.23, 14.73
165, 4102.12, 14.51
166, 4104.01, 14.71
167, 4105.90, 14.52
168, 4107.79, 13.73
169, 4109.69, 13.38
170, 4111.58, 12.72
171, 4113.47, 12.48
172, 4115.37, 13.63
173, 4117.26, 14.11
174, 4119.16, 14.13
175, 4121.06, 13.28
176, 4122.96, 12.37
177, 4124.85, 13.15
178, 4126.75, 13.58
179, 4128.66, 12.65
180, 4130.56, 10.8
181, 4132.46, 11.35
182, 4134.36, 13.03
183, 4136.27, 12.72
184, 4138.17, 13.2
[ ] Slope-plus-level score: 12.57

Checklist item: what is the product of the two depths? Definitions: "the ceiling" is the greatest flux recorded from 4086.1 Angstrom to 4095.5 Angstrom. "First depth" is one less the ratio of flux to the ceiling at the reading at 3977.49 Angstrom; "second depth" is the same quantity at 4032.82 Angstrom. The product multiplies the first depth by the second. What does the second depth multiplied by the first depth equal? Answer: 0.017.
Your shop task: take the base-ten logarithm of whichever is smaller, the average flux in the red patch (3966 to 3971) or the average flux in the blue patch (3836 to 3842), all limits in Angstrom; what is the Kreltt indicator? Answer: 1.14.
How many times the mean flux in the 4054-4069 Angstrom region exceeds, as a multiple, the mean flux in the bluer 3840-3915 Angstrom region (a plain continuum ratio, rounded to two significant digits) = 0.82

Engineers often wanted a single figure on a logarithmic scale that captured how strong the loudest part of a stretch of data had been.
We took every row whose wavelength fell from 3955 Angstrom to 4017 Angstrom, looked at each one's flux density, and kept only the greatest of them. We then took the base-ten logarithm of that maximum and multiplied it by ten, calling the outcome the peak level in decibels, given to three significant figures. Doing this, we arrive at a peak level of 12.3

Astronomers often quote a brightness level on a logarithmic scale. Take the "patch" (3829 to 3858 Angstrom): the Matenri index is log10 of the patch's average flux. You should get 1.20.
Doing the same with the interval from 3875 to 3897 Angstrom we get 1.19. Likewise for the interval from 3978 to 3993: 1.15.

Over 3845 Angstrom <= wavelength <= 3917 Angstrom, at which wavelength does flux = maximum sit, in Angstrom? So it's 3874.44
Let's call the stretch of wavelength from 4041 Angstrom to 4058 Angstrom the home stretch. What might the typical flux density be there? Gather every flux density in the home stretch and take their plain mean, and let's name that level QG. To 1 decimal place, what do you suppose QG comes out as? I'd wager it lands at 12.7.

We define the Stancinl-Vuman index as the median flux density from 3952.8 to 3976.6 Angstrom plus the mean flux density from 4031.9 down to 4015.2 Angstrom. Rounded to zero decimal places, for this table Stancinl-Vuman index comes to 27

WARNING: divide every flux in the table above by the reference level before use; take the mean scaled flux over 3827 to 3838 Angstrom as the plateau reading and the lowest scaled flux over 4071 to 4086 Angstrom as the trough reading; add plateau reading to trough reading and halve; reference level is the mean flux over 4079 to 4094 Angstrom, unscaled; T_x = 0.94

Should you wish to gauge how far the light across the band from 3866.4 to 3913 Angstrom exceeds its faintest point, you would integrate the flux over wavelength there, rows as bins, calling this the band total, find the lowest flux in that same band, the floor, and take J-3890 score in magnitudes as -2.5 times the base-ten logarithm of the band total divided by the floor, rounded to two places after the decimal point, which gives -4.30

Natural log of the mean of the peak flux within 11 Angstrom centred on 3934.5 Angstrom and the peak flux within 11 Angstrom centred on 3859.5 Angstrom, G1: 2.76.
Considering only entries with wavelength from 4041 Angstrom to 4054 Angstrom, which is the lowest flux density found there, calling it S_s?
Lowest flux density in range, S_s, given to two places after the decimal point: 11.78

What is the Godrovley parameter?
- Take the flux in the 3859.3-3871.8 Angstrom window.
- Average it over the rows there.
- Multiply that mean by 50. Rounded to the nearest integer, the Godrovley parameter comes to 804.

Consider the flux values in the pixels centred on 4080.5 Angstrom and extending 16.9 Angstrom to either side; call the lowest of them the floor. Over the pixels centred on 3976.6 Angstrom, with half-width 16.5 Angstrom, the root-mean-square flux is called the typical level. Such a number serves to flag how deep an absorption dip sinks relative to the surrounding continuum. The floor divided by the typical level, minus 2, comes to -1.15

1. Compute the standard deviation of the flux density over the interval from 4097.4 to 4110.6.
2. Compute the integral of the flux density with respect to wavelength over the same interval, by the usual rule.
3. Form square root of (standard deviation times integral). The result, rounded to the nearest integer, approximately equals 10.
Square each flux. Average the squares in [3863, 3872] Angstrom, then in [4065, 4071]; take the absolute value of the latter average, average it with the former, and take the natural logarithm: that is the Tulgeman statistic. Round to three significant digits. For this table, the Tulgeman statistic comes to 5.39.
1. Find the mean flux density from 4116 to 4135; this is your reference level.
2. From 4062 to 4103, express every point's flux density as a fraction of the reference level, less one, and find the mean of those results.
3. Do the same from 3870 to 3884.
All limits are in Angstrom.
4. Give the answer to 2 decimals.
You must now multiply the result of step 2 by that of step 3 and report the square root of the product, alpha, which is 0.16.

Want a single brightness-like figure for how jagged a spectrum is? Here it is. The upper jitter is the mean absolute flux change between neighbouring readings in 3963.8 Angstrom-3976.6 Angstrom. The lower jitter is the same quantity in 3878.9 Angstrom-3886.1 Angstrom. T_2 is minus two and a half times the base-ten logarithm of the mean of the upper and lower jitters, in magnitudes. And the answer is 0.07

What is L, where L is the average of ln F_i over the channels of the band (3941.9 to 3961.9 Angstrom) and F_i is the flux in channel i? 2.69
